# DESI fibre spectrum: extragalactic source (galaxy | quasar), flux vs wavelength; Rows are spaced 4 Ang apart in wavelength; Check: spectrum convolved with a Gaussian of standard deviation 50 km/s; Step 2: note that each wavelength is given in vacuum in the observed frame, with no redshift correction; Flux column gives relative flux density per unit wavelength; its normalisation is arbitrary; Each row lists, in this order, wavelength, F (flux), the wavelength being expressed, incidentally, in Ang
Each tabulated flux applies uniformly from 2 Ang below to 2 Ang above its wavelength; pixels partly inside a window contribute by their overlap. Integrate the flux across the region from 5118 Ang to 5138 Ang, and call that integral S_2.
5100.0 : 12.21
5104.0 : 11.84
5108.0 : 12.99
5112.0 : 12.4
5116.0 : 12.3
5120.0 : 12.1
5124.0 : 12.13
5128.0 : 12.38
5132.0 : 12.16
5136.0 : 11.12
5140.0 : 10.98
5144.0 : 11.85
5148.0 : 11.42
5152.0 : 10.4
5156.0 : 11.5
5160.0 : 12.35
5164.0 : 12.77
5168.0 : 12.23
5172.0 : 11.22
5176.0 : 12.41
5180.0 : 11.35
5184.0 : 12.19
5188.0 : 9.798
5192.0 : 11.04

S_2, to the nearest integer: 240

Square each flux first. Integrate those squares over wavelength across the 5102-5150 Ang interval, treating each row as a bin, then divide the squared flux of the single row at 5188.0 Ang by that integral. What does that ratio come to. 0.014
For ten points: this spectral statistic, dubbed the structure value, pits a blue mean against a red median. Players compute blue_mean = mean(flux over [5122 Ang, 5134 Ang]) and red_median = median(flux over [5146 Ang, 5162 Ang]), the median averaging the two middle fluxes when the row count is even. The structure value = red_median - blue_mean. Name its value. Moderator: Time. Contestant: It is -0.8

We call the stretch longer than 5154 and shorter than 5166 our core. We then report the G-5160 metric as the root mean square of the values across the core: 12.22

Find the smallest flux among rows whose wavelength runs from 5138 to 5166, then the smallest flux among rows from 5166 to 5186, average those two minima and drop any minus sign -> 10.8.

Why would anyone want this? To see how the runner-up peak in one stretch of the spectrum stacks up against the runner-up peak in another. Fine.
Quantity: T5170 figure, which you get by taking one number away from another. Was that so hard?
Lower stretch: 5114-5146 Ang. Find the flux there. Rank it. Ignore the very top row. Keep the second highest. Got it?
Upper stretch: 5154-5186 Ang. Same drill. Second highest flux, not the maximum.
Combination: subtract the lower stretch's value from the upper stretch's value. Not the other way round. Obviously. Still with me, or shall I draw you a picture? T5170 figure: 0.11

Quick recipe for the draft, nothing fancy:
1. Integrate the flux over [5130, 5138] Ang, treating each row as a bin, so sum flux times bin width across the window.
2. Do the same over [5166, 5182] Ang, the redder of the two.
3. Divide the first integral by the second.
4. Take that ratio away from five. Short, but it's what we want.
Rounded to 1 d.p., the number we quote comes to 4.5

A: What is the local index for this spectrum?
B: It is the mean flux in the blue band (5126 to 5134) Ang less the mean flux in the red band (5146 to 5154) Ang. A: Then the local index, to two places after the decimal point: 1.36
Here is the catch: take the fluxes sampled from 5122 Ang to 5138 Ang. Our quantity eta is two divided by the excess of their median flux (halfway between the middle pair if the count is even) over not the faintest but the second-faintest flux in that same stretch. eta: 133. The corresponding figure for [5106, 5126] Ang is 12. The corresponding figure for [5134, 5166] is 4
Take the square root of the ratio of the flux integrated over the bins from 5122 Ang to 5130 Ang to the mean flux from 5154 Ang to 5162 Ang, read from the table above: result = 2.867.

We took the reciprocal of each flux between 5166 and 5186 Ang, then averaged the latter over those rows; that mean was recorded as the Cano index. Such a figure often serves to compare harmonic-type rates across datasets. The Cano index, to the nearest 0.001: 0.084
